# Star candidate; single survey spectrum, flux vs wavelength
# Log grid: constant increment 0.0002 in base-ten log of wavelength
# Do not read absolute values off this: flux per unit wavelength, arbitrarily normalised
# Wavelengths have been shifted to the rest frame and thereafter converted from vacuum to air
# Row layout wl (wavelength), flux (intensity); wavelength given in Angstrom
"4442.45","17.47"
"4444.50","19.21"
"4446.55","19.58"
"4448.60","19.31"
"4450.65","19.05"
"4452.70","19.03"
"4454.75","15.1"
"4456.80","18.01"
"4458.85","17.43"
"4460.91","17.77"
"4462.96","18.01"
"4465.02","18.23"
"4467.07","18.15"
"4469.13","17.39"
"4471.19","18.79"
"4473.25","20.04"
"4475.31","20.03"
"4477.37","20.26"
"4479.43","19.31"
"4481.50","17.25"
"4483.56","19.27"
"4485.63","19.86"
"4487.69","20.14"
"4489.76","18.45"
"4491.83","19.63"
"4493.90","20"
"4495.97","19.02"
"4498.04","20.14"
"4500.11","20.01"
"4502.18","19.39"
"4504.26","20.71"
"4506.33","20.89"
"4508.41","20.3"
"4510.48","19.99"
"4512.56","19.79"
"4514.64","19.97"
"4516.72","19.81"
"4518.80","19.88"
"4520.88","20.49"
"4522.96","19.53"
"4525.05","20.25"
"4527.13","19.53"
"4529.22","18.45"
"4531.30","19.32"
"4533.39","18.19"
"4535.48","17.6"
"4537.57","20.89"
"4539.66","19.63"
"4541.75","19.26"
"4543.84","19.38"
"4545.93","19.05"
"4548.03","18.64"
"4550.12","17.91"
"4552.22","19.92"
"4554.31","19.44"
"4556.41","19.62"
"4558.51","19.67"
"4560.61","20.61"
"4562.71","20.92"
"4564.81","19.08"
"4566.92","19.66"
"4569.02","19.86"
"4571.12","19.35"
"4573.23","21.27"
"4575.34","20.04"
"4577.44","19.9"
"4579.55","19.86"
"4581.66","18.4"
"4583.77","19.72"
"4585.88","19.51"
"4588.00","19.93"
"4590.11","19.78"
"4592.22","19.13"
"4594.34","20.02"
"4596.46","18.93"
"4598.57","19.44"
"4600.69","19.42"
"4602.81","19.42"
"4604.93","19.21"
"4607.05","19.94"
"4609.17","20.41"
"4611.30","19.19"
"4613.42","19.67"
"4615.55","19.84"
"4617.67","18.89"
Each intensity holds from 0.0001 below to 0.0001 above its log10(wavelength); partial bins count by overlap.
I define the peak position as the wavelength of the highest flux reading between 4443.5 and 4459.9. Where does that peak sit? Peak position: 4446.55 Angstrom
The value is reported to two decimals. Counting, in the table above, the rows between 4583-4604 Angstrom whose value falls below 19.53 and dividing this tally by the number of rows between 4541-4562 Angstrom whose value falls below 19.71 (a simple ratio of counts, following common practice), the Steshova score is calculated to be 0.75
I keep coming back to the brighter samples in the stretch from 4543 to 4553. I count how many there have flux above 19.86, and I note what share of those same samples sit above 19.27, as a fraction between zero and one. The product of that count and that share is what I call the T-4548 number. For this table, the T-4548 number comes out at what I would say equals 0.4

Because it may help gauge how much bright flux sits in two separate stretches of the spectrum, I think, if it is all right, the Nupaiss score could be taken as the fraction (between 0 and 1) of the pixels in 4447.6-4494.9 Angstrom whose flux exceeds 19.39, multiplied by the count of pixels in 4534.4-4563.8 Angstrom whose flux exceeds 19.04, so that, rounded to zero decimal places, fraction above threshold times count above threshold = 3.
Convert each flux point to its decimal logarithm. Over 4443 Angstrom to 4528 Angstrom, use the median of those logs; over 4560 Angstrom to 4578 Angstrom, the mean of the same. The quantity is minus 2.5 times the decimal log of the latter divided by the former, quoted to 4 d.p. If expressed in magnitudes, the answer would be -0.0098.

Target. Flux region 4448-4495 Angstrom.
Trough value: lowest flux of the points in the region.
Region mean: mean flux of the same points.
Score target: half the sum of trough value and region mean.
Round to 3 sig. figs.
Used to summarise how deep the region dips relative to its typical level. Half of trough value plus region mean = 16.9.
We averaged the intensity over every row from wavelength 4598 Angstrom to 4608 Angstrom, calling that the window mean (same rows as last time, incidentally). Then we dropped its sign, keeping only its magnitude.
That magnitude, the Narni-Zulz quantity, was 19.5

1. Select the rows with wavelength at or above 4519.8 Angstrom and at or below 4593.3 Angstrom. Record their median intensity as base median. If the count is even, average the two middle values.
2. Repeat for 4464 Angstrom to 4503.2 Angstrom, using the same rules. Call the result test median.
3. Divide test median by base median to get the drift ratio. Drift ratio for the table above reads 0.99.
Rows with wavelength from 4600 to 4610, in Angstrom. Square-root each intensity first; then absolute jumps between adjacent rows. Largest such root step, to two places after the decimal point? 0.08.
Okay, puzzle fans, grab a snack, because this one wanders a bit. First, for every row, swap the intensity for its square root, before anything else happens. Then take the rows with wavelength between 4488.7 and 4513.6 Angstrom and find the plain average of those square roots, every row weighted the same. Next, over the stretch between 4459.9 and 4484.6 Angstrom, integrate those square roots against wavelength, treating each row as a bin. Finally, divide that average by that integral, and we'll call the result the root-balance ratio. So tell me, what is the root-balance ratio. 0.0417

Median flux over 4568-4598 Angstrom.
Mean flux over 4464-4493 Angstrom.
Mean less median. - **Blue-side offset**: -0.76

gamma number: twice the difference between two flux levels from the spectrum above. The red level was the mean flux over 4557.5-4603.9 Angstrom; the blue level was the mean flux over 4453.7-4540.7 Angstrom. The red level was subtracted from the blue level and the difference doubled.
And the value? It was -1.0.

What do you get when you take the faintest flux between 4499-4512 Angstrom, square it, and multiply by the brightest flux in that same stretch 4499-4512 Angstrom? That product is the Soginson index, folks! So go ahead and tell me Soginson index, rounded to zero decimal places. 7854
